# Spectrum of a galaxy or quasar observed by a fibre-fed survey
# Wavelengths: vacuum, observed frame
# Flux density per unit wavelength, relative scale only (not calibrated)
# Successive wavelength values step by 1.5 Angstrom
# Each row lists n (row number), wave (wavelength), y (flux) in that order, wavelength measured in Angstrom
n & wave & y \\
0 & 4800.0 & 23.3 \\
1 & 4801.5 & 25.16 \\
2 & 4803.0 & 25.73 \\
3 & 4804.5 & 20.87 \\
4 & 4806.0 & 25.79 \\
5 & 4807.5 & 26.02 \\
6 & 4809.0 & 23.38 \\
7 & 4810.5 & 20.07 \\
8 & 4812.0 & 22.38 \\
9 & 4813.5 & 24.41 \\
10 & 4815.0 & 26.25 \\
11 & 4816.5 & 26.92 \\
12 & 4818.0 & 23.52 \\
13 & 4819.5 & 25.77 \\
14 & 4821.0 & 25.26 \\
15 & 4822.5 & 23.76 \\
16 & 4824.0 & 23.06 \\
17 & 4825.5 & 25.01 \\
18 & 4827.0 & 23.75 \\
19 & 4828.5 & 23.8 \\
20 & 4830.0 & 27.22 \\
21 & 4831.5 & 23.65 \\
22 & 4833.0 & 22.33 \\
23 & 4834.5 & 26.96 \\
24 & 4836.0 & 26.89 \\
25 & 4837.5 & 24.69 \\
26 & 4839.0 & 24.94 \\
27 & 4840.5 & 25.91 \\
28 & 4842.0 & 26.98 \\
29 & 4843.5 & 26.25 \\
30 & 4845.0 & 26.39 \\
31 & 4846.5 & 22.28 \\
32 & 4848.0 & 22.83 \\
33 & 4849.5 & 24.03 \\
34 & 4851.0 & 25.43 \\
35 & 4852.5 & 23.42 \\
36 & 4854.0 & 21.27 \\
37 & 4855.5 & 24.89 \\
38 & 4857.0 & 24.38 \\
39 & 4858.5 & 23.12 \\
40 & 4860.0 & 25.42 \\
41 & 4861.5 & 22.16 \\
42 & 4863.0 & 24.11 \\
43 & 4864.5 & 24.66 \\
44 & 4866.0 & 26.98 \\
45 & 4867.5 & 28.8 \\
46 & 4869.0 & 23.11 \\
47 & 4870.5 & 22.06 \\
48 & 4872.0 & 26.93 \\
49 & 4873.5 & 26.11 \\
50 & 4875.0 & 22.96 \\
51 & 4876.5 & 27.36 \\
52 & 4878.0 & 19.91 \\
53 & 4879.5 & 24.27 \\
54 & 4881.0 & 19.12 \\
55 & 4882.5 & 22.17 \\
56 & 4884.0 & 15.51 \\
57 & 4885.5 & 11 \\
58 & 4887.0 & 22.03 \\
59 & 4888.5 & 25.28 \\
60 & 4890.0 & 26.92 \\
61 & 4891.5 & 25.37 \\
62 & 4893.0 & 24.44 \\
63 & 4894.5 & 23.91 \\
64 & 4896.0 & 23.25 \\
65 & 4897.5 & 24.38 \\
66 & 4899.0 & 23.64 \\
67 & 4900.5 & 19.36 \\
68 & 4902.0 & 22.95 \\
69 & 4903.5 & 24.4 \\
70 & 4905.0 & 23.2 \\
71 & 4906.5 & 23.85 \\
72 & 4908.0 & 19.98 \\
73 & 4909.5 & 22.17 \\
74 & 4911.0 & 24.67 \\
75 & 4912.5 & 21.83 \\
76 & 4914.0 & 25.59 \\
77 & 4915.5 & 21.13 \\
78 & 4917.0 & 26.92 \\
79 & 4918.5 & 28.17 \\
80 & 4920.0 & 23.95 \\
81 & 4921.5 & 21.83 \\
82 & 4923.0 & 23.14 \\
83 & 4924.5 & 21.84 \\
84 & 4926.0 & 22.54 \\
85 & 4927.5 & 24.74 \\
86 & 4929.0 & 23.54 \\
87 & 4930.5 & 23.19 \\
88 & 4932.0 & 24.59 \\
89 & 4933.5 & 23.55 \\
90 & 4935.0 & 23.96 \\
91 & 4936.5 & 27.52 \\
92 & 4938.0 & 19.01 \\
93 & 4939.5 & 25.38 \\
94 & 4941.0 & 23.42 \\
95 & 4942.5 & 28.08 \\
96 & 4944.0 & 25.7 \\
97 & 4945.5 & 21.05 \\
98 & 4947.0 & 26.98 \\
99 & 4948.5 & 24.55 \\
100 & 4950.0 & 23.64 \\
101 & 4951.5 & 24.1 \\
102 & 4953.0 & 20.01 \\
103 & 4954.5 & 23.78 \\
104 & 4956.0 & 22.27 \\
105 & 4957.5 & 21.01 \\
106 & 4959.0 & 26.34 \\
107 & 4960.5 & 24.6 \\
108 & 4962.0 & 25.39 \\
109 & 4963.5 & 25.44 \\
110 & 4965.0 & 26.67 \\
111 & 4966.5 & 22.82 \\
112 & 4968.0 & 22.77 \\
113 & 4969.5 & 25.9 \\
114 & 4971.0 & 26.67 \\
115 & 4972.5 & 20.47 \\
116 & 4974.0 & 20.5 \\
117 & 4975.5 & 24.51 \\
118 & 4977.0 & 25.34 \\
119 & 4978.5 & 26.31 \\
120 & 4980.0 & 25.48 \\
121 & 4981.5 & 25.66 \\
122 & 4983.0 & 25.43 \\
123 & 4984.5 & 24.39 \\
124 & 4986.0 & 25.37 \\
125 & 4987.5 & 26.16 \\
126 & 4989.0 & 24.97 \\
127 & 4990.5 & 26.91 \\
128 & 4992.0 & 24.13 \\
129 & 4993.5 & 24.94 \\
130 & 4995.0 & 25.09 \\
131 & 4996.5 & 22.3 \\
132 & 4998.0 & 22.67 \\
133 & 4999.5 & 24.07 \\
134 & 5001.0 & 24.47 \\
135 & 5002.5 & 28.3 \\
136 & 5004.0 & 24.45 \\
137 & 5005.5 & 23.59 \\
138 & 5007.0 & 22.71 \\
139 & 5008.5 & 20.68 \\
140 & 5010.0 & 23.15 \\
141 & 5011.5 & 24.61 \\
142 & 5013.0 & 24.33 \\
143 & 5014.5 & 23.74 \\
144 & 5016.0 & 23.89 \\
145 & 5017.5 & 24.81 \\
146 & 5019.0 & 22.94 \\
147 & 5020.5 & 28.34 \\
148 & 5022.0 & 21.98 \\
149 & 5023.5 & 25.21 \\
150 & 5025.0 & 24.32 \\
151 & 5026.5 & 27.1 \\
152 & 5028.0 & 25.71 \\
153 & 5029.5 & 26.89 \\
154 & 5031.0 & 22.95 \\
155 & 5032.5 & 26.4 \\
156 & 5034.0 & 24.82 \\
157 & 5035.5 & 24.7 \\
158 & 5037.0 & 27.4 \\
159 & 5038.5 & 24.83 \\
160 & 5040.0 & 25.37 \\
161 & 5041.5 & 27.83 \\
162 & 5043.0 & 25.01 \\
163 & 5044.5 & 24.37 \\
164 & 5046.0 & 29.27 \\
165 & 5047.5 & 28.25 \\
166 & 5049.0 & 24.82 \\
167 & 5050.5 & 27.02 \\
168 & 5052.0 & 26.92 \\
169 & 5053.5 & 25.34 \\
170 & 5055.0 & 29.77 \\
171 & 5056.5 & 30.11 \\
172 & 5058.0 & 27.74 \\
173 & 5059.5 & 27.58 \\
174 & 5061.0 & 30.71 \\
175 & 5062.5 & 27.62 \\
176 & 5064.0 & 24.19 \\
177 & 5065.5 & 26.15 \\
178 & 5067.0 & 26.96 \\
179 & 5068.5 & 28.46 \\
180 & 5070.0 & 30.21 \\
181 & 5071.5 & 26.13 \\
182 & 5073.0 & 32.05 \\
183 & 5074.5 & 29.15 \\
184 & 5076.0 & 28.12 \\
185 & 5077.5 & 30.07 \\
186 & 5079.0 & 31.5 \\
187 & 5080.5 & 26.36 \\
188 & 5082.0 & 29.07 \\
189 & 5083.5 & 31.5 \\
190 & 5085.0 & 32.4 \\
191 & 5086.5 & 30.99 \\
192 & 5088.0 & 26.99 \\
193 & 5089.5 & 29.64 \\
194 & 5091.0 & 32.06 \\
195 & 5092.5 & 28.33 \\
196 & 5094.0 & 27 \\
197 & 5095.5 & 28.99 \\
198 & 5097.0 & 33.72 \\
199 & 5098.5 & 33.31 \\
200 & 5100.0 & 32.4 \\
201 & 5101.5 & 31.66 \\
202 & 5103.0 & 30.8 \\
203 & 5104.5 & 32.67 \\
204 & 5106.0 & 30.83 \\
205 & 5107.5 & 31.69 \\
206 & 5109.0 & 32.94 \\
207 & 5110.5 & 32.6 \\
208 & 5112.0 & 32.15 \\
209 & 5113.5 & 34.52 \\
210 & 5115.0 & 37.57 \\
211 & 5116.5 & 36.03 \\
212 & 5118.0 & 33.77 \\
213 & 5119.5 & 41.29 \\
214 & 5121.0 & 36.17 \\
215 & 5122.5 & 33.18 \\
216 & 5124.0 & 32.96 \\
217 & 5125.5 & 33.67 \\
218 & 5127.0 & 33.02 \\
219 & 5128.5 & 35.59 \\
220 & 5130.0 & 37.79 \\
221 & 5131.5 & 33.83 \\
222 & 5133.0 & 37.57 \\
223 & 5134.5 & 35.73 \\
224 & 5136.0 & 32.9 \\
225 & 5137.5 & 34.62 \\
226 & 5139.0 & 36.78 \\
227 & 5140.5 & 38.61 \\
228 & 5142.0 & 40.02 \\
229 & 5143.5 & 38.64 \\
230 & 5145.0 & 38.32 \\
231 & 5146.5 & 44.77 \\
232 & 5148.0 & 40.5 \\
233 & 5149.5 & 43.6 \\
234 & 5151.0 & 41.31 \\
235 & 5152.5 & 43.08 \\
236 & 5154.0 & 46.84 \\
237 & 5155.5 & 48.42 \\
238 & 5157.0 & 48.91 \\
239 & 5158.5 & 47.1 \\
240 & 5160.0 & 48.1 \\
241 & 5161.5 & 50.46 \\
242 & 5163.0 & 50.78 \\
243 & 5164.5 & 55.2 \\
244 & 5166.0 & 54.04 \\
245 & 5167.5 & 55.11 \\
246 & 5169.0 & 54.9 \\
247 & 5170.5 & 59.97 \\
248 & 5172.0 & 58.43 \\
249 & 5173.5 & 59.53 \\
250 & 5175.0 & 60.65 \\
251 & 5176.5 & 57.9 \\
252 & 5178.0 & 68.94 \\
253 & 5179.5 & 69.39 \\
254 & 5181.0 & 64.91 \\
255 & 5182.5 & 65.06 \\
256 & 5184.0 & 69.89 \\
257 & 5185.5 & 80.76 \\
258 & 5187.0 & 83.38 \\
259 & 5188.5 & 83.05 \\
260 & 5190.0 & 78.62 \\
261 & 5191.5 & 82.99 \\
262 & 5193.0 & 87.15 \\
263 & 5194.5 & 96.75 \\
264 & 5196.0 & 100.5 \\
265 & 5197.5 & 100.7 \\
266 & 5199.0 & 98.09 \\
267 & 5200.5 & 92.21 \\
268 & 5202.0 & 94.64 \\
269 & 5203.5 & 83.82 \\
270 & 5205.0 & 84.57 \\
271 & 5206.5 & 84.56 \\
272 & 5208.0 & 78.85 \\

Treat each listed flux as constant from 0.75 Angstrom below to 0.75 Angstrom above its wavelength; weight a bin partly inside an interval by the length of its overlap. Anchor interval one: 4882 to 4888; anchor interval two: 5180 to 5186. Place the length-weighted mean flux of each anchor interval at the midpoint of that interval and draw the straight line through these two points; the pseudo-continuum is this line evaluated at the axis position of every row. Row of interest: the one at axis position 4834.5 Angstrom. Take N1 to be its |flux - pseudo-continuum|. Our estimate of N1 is 18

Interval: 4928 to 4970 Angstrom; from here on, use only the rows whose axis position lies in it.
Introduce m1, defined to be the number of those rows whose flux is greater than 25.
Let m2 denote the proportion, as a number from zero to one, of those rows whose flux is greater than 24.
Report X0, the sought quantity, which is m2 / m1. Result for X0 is 0.050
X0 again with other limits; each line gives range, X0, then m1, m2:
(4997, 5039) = 0.080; 8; 0.64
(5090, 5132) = 0.036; 28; 1.00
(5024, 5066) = 0.048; 20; 0.96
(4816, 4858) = 0.051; 12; 0.61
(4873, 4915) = 0.065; 6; 0.39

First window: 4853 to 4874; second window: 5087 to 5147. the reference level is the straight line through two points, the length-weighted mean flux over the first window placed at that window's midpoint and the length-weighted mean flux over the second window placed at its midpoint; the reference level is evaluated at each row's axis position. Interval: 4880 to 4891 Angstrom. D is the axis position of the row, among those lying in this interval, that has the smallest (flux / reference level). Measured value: 4885.5 Angstrom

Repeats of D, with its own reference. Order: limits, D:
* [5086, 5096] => 5094.0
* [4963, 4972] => 4968.0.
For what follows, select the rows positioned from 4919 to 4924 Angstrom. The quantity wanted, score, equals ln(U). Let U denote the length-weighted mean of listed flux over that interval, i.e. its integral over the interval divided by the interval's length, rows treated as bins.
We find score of 3.14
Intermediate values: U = 23.2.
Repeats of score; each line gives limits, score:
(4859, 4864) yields 3.17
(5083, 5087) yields 3.46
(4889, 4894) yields 3.24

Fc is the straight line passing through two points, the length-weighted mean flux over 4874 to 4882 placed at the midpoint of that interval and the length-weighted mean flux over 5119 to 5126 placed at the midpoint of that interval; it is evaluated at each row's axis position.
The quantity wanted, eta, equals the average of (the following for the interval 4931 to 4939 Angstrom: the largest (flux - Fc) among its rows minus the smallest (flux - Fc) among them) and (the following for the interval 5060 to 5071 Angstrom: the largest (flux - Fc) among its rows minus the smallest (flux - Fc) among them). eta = 7.6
